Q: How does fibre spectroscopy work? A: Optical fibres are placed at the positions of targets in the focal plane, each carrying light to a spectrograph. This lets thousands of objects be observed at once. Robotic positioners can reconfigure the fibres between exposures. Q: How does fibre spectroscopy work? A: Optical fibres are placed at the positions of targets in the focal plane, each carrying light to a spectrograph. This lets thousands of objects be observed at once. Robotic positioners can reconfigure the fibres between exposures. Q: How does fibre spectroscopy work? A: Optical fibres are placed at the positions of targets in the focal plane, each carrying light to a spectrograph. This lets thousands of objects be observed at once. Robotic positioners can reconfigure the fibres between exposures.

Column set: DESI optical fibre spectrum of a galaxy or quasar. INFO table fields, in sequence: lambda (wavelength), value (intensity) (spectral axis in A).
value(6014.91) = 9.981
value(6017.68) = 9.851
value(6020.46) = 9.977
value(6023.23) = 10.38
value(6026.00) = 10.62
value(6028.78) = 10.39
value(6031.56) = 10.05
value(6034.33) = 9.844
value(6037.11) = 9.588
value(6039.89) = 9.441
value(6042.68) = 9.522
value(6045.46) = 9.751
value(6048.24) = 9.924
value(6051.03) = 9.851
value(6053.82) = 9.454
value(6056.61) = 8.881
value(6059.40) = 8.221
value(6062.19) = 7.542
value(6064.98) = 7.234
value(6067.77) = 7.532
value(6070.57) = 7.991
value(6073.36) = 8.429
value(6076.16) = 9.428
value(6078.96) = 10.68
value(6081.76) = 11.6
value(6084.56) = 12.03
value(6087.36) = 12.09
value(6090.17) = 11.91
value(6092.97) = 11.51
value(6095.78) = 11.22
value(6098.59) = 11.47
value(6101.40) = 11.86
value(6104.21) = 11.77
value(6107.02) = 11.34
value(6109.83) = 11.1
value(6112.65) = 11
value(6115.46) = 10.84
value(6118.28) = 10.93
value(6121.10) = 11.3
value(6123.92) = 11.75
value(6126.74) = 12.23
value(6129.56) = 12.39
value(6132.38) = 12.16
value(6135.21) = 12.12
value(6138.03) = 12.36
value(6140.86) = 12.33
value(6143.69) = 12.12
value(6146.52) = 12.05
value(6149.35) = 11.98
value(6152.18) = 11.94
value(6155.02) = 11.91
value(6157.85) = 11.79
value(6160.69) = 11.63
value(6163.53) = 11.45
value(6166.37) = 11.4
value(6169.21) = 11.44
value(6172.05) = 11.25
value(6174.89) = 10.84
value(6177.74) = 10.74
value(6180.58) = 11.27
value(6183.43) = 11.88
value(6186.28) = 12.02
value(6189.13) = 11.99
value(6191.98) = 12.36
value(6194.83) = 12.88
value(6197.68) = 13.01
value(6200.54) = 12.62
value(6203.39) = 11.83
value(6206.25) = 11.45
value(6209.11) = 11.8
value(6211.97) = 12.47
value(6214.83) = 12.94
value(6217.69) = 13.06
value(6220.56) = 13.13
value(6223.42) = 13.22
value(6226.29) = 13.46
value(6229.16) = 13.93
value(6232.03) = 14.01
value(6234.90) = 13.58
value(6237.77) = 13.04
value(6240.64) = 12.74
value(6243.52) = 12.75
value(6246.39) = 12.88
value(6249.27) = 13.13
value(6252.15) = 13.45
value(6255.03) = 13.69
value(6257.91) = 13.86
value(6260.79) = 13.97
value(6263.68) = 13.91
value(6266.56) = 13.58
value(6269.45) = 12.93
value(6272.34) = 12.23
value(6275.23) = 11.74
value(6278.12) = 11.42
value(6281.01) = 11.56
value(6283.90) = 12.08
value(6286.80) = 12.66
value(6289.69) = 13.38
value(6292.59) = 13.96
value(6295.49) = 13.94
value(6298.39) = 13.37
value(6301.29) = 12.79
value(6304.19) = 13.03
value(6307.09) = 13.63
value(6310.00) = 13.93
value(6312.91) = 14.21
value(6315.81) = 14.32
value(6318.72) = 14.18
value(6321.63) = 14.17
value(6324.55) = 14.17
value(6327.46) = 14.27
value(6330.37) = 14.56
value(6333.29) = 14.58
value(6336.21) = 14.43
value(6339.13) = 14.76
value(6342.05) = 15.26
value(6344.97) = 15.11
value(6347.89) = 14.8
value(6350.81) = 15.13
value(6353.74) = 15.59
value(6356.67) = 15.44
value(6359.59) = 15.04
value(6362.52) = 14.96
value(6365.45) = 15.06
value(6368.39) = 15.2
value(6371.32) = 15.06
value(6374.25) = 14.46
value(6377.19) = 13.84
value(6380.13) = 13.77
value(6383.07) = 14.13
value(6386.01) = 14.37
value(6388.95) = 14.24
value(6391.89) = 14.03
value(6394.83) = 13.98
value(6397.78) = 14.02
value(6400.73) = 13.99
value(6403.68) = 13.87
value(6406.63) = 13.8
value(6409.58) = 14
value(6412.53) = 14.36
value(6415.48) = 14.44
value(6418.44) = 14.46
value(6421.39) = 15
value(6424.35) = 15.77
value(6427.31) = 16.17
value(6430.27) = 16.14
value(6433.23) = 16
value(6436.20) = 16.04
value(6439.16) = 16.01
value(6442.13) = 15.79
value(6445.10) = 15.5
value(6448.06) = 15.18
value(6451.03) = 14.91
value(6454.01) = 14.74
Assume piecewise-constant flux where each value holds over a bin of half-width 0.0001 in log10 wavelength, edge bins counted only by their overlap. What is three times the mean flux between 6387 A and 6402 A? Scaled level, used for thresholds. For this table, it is 42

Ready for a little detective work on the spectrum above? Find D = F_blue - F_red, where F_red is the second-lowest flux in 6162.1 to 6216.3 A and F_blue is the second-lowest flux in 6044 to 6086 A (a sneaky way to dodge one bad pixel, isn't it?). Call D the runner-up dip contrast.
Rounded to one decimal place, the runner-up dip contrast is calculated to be -3.3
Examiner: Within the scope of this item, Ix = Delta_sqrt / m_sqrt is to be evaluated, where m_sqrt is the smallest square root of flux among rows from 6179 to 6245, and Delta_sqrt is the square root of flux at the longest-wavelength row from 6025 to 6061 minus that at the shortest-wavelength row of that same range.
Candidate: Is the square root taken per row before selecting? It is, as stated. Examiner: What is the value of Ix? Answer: -0.12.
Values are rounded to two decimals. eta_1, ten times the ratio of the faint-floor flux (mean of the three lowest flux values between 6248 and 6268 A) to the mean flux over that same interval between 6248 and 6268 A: 9.80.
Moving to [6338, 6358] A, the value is 9.82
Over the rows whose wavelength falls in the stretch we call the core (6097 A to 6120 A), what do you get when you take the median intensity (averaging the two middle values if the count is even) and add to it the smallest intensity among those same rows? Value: 22.1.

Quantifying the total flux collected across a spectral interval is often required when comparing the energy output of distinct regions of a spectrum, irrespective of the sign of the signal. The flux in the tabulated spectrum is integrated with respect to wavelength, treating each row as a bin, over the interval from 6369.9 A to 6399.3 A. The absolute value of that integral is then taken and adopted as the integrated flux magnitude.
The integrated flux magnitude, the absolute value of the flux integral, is 417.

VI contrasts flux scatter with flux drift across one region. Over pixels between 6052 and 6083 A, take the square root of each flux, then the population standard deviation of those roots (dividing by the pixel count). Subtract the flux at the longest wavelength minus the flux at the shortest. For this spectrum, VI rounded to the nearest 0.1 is -1.9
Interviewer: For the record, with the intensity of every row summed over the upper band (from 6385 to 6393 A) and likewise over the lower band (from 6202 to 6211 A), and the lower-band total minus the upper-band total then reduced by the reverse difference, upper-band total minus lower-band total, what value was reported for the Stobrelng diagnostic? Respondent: -15.1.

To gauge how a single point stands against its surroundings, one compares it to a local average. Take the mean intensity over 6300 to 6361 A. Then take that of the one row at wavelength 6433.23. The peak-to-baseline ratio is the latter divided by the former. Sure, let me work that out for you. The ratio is 1.11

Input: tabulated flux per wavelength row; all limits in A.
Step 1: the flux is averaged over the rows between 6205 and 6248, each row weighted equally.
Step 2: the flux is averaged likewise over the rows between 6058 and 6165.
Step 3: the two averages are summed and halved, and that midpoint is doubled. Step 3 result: 24.0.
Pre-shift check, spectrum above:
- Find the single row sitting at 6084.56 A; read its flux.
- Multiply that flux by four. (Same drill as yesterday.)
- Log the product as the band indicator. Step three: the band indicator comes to 48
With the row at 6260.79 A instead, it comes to 56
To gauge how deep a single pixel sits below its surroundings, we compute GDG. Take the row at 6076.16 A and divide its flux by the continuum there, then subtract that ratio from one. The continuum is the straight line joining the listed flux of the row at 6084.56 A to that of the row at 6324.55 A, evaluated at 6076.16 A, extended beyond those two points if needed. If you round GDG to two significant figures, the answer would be 0.21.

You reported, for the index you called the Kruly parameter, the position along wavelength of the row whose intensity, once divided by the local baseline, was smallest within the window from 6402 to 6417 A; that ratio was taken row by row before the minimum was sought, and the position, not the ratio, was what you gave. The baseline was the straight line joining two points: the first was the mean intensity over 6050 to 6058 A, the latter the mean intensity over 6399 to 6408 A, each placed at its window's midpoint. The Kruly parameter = 6406.63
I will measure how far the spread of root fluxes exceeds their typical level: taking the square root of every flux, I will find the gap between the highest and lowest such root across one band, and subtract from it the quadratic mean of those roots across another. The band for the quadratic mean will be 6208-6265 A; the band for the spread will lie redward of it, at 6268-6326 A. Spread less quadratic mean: -3.2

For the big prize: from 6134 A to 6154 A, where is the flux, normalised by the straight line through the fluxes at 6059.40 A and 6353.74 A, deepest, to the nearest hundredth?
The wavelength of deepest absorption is 6152.18 A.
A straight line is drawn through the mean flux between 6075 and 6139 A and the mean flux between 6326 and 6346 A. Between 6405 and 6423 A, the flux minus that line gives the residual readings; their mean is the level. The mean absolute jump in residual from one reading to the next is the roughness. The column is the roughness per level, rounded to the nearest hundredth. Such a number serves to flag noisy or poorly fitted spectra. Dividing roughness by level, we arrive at -0.14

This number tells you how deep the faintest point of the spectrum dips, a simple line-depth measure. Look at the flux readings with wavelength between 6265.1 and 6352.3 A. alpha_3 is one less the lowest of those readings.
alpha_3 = -10.4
